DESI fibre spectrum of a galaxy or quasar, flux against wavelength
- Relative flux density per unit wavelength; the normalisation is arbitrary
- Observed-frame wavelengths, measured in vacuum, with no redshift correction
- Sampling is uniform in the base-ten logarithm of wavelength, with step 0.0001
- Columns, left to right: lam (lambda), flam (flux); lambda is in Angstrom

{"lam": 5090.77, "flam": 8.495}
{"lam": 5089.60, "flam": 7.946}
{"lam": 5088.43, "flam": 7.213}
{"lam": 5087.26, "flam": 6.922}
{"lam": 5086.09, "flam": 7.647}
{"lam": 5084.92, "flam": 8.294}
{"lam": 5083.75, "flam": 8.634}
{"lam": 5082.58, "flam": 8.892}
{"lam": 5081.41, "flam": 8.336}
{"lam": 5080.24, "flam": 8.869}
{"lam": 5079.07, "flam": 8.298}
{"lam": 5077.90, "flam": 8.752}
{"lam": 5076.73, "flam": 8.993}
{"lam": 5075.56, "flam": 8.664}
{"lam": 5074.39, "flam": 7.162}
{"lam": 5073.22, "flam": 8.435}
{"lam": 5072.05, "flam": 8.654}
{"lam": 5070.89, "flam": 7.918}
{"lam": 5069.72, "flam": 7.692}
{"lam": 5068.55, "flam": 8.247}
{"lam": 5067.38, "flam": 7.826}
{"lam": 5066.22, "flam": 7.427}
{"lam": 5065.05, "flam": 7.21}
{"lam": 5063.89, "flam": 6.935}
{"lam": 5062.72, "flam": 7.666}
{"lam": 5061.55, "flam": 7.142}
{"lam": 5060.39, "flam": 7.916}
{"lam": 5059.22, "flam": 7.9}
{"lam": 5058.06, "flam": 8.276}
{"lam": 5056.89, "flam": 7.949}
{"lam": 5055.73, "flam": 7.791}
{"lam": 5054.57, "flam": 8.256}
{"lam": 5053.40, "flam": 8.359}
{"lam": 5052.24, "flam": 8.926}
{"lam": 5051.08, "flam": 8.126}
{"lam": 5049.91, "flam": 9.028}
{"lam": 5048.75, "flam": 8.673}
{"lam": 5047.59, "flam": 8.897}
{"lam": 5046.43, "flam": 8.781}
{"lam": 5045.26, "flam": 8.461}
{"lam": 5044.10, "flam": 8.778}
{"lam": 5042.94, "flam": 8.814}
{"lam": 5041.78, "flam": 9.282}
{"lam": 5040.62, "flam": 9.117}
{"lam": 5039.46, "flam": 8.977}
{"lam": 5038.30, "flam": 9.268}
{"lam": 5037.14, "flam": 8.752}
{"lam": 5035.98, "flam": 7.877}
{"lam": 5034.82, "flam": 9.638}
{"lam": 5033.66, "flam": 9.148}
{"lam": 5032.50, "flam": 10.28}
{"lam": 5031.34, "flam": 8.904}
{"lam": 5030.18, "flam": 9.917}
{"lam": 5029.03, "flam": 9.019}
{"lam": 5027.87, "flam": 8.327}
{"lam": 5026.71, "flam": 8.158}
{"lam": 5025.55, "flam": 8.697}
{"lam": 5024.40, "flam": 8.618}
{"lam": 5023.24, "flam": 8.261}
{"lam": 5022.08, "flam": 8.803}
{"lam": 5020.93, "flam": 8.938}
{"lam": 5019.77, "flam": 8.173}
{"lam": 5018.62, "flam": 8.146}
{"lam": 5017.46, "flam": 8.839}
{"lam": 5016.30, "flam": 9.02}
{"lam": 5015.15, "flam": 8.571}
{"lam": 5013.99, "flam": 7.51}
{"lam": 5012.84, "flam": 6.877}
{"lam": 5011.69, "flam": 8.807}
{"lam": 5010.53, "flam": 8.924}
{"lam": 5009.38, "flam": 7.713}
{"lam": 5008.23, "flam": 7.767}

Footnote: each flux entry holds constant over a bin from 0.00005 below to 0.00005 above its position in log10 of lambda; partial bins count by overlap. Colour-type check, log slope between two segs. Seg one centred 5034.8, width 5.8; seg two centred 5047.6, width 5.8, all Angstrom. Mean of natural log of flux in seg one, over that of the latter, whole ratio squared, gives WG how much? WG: 1.04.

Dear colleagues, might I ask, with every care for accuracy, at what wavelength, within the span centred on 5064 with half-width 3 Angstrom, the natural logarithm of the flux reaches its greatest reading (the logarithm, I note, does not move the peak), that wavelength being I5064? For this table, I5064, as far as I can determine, 5062.72 Angstrom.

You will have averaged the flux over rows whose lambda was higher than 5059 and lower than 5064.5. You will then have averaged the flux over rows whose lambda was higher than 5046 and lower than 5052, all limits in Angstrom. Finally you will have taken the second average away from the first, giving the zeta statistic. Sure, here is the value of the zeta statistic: -1.2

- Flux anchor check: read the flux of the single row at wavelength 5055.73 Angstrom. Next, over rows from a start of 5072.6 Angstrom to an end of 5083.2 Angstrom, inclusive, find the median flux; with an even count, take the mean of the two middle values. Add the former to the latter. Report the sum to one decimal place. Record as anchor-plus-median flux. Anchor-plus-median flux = 16.5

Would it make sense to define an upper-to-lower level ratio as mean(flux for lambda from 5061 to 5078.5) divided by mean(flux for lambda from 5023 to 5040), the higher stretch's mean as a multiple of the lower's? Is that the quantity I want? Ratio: 0.89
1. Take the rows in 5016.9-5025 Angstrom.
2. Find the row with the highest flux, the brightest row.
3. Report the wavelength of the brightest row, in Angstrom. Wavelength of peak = 5020.93 Angstrom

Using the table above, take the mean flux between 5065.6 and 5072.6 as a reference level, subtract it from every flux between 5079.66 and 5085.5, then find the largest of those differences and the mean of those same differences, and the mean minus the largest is -0.29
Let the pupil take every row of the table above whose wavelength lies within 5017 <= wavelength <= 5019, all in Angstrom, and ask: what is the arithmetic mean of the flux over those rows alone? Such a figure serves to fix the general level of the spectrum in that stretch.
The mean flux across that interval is 8.5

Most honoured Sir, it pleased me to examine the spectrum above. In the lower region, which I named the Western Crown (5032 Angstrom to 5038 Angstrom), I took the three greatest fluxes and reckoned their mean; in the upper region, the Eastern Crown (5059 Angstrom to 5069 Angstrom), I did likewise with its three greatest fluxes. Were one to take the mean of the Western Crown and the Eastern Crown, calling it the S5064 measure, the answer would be 8.9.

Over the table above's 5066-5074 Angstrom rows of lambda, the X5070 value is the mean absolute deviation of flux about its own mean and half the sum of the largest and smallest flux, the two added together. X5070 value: 8.40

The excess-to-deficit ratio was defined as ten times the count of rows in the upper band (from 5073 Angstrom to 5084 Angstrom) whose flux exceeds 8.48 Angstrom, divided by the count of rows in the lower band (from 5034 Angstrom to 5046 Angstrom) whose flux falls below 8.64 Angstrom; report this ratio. 30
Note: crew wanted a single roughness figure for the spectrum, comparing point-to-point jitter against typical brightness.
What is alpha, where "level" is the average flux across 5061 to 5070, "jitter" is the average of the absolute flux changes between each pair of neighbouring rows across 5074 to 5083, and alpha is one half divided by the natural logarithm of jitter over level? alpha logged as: -0.198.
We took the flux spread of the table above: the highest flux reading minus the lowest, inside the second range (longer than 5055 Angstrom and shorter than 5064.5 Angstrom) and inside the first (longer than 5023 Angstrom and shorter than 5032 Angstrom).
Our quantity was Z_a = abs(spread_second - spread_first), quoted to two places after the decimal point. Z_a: 0.42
